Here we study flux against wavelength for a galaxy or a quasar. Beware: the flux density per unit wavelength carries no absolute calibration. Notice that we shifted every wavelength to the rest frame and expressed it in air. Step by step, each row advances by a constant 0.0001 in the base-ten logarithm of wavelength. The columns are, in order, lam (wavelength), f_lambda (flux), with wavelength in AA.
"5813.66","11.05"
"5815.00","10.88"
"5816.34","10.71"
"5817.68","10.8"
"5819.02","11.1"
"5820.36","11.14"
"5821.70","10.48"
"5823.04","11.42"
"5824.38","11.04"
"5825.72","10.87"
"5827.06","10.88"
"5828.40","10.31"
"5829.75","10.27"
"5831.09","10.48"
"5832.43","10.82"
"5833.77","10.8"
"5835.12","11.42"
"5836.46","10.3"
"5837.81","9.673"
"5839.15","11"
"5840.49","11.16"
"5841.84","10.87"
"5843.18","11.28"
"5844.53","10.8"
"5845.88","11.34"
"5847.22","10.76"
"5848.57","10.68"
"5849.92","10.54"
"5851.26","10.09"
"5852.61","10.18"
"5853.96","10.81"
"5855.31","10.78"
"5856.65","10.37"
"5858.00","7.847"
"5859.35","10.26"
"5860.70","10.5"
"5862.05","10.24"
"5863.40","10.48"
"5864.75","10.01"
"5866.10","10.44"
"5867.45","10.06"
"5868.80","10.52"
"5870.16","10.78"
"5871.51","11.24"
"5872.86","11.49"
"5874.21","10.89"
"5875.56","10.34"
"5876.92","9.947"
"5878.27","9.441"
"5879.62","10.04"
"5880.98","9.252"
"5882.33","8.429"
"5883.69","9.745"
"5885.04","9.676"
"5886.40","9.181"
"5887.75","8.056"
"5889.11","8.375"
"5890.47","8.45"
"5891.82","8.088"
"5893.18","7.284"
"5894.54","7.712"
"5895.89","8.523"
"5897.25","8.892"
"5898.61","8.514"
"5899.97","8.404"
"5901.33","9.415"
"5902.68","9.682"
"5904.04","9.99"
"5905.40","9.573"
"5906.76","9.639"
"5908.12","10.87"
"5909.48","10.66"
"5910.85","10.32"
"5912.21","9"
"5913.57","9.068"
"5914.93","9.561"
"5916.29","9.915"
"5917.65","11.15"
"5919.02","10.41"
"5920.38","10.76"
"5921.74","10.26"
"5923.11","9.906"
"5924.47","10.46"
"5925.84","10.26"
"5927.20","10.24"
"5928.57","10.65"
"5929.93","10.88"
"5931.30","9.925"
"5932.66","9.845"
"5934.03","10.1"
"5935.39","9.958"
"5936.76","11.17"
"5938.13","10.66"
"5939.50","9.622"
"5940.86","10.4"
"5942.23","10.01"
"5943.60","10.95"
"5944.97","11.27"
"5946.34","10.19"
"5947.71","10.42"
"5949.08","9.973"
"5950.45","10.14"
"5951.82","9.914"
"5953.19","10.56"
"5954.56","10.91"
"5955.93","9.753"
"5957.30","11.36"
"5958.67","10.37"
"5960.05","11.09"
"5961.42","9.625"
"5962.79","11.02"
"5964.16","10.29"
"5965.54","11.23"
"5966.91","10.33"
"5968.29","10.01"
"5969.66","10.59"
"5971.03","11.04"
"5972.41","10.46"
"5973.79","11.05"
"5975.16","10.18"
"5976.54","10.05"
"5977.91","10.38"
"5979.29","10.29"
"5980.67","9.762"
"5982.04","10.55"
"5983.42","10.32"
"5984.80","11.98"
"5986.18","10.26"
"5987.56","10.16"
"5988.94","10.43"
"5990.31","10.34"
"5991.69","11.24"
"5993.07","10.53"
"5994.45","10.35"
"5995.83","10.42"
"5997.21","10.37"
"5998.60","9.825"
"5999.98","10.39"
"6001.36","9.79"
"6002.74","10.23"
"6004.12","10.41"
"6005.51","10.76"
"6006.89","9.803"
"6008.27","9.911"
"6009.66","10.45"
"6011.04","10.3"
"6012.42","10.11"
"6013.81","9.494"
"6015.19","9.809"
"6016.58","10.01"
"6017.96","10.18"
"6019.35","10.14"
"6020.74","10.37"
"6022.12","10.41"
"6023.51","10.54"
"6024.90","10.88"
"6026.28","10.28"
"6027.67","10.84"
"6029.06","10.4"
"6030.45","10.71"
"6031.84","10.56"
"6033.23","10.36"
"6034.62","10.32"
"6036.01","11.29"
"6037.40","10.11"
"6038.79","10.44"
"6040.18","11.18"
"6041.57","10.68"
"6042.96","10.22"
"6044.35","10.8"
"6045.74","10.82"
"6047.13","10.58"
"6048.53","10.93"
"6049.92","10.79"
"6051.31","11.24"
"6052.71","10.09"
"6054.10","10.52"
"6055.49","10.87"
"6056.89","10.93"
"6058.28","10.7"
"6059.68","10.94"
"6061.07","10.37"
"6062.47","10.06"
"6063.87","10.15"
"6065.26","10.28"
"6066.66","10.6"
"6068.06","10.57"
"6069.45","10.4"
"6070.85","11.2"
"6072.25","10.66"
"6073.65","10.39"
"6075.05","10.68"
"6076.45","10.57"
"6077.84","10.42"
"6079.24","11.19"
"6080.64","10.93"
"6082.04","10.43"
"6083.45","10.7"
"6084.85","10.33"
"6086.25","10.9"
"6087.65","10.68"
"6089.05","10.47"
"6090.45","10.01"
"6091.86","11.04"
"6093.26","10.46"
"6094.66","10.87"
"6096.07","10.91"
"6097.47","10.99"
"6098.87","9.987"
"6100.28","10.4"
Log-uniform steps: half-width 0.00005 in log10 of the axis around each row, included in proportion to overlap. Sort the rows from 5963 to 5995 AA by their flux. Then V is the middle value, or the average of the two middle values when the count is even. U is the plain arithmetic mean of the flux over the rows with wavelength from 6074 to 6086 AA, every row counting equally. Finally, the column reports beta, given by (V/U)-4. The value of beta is -3.03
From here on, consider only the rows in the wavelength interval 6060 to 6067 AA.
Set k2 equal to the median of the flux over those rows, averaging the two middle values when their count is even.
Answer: 10.28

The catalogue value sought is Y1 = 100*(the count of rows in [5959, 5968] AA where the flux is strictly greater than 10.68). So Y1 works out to 300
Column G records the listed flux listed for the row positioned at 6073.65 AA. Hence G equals 10.39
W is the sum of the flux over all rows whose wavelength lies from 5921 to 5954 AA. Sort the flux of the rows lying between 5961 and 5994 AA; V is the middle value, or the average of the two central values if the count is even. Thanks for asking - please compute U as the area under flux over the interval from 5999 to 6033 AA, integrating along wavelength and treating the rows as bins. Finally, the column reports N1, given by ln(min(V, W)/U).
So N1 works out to -3.52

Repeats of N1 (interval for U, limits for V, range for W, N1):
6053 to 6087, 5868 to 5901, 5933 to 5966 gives -3.67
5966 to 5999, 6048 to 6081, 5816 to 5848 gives -3.48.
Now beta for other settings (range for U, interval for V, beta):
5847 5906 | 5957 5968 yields -2.90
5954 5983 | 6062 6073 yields -3.00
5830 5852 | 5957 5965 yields -3.01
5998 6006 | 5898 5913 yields -3.06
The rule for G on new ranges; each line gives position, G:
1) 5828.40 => 10.31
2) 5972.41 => 10.46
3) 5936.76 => 11.17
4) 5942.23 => 10.01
